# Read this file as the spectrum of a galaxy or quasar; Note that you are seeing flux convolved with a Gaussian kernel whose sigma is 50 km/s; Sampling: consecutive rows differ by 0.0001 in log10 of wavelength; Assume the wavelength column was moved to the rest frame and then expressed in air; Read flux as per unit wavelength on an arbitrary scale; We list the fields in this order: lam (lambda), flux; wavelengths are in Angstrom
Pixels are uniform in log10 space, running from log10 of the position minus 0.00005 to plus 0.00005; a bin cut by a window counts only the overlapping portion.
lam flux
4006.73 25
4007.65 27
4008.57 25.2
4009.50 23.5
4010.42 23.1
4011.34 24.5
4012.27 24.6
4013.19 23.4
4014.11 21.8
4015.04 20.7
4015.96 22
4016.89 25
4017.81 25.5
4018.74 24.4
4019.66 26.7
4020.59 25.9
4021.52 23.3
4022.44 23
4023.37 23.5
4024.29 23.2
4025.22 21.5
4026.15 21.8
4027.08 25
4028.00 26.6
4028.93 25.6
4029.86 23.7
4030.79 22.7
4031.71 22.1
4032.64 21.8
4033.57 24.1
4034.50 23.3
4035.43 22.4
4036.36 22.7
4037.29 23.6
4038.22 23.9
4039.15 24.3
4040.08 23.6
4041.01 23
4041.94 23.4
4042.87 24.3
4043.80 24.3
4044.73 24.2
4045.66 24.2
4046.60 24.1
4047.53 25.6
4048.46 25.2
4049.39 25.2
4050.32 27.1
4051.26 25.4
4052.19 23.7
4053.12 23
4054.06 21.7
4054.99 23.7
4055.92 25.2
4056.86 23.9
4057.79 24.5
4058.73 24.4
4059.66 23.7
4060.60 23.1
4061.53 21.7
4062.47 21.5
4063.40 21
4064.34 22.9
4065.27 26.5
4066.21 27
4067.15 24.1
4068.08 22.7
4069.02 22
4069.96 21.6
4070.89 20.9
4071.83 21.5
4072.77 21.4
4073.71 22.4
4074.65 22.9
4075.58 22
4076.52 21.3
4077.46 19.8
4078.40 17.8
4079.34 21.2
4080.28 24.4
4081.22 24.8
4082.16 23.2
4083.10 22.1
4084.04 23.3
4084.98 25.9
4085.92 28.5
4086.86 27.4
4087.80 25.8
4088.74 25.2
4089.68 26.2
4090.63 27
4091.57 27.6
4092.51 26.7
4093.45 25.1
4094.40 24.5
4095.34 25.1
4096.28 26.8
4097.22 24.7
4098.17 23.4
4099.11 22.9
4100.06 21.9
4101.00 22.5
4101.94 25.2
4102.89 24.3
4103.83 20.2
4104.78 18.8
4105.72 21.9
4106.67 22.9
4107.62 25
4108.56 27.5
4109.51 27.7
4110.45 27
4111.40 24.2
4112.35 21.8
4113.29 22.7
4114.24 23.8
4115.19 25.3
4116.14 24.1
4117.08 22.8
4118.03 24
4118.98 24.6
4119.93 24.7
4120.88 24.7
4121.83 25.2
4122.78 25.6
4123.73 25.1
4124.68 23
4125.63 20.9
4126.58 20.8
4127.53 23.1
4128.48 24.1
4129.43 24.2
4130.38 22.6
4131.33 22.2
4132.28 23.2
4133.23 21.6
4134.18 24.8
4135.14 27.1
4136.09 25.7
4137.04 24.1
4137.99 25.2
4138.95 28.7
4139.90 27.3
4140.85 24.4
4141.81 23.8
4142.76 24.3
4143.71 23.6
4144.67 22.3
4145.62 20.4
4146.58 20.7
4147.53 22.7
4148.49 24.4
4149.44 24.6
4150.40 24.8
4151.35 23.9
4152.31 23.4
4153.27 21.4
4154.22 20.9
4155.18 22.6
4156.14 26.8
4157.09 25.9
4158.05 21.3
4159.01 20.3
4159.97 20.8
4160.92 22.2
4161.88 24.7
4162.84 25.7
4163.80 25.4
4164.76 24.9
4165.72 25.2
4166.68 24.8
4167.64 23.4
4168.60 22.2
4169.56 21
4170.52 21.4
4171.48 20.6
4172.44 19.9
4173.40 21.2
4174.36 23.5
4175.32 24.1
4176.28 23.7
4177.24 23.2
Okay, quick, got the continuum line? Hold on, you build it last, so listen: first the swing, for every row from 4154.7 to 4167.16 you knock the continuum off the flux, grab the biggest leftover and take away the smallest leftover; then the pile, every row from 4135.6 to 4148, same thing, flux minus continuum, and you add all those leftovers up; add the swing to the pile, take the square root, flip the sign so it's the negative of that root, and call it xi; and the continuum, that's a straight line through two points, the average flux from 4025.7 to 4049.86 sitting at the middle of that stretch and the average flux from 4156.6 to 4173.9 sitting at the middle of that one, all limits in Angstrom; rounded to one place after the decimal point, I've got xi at -4.5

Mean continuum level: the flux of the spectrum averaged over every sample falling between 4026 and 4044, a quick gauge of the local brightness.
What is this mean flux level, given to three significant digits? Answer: 23.6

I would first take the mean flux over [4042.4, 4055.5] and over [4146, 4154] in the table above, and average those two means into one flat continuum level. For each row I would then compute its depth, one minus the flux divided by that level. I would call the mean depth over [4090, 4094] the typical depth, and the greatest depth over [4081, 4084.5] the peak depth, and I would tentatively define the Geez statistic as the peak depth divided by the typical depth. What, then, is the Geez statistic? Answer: -1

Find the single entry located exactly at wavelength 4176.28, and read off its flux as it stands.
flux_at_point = 23.7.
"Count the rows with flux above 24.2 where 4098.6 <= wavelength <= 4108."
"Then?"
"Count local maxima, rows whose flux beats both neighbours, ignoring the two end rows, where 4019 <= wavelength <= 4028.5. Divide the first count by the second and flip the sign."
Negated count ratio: -3.0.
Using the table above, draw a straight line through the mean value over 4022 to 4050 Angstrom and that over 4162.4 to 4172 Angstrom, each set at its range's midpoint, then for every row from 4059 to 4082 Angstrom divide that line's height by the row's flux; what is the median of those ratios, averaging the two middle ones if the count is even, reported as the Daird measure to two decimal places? 1.08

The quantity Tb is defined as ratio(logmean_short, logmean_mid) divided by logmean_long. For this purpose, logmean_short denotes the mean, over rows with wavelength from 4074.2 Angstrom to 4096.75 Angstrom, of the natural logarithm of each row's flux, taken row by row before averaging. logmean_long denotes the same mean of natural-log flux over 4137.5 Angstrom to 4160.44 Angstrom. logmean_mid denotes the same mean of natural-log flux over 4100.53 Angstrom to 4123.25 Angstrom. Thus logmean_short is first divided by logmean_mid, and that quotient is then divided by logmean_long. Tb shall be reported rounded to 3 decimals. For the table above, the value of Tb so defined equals 0.318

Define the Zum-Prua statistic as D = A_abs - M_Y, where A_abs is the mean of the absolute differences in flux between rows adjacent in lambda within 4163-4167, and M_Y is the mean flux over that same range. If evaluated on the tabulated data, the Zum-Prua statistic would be -24.7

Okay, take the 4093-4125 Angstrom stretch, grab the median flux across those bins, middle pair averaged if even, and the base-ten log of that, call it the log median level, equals 1.39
